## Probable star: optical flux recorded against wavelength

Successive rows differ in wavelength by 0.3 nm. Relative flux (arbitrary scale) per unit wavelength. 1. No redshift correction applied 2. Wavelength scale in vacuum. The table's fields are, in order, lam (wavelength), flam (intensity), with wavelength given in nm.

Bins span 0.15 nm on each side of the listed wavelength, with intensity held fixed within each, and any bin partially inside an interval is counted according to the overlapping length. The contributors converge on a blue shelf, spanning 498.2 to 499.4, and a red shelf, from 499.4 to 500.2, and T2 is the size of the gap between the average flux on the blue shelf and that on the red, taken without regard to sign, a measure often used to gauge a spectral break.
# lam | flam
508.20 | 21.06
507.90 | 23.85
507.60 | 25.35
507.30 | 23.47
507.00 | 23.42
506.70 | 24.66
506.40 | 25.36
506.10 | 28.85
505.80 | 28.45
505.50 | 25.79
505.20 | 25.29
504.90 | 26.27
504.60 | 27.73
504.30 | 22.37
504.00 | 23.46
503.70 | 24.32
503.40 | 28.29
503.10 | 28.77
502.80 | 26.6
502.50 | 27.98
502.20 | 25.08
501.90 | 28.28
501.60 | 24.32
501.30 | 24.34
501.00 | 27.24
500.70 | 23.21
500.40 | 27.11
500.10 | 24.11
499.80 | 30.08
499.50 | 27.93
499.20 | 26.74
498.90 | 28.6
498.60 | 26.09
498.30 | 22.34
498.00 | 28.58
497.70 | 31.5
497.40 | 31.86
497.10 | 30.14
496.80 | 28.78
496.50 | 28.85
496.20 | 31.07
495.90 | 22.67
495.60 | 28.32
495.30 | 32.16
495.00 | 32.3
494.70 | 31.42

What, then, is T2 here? 1.4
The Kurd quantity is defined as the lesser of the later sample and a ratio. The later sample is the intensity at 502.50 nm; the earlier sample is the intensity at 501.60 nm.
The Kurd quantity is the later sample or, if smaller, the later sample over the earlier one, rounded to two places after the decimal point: 1.15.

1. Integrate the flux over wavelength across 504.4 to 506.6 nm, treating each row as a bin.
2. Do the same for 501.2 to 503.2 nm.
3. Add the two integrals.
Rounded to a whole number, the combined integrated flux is 112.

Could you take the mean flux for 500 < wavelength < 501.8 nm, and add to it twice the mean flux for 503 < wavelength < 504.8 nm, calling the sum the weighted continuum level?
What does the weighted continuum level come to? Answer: 76.7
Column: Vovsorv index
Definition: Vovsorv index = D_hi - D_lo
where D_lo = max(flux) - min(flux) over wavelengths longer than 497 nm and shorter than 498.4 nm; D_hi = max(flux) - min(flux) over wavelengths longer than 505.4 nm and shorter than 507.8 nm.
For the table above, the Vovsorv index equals -4.1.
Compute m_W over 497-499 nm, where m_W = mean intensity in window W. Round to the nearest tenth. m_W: 28.4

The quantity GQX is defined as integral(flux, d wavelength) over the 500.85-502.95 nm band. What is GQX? 55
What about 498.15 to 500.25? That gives 56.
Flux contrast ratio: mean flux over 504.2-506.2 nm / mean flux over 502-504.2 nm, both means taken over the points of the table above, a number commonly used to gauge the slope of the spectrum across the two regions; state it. 1.00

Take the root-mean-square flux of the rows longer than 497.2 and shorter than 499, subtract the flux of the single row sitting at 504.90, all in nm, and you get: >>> 2.1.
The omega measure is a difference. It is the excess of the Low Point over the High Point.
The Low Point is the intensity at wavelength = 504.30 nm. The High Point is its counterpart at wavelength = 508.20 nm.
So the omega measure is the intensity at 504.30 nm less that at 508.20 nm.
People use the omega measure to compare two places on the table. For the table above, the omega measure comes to 1.3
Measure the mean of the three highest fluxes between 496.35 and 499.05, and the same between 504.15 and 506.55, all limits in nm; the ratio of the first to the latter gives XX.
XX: 1.10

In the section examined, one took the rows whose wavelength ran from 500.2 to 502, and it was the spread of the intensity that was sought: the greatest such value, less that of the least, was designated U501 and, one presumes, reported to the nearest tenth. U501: 5.1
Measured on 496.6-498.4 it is 9.5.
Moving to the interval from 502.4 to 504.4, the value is 6.4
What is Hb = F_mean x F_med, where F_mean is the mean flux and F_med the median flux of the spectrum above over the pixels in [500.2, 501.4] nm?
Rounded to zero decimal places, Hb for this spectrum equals 655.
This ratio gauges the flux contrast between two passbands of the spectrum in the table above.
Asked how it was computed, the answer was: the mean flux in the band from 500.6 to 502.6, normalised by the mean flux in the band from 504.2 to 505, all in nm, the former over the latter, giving 1.01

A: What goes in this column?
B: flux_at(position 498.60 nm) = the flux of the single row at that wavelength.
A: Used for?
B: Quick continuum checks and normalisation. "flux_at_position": 26.09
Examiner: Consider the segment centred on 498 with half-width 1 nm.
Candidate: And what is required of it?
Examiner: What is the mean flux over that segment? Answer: 28.4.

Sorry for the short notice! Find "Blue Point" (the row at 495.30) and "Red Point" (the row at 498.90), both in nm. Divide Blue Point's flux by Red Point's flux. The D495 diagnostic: 1.12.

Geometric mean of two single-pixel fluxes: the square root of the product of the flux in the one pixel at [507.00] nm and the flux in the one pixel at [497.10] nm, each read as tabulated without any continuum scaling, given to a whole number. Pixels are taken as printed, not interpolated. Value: 27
